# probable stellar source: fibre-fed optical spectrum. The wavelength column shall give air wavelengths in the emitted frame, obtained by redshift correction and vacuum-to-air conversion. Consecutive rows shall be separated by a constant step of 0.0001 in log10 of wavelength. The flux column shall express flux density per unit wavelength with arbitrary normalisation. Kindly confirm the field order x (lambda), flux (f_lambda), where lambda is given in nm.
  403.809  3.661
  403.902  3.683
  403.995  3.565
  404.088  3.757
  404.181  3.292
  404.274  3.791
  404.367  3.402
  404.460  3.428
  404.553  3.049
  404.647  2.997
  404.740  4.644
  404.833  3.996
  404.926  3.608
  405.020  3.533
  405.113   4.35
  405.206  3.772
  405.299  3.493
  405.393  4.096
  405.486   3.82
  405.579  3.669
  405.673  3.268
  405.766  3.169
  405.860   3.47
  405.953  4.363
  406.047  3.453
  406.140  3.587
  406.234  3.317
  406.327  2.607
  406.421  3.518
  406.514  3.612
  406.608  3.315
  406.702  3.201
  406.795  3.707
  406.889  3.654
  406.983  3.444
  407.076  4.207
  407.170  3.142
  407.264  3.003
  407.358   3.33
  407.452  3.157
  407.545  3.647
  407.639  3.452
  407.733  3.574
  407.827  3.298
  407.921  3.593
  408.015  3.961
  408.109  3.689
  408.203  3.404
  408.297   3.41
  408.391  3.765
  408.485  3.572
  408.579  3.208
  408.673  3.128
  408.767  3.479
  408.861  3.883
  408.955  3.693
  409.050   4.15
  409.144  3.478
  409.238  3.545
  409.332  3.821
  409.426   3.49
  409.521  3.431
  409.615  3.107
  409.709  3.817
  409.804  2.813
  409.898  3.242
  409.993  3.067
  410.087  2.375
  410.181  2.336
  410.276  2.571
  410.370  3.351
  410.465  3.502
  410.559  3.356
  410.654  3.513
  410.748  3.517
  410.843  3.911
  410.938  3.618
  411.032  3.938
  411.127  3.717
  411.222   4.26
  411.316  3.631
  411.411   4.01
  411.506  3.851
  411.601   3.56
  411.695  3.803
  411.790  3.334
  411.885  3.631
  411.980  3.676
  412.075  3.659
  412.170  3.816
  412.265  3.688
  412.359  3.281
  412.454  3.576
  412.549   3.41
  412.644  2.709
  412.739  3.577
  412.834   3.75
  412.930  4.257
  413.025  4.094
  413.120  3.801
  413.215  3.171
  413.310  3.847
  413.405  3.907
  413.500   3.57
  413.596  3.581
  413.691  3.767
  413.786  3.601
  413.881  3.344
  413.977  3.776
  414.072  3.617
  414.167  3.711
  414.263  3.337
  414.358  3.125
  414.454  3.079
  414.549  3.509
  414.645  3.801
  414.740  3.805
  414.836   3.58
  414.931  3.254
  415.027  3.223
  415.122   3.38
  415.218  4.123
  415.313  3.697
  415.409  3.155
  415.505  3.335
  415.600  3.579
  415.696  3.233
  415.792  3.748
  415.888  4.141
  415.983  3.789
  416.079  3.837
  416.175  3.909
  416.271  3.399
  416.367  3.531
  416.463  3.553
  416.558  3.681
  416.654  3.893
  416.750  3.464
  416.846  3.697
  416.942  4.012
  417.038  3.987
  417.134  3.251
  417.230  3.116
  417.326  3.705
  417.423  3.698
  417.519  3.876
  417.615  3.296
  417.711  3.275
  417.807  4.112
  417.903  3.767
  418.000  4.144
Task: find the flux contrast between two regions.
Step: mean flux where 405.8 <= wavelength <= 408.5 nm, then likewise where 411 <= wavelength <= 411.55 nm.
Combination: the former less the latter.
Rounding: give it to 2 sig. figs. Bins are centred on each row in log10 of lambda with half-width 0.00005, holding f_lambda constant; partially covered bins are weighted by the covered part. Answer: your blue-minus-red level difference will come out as -0.40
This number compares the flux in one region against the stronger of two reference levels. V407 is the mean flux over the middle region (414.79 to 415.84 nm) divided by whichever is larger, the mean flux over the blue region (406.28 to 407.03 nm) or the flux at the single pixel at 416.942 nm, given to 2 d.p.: 0.87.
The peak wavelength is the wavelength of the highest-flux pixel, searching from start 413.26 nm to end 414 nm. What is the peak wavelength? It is 413.405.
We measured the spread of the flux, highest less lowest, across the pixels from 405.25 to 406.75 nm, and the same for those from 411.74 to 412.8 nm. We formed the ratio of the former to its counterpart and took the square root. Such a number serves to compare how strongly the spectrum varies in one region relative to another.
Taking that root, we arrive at 1.26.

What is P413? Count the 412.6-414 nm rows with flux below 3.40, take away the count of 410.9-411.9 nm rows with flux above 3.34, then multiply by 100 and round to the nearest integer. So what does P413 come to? -700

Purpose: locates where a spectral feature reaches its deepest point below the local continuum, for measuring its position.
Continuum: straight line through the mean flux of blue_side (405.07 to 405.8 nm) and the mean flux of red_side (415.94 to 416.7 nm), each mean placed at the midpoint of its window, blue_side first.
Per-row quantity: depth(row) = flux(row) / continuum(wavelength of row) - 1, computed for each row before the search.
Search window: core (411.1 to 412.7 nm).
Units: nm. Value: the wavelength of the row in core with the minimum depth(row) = 412.644 nm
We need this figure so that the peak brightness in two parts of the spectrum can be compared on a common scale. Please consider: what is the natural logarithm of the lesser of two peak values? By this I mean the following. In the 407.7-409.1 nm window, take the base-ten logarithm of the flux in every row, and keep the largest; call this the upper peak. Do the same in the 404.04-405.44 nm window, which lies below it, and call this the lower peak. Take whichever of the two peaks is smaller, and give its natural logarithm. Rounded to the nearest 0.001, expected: -0.481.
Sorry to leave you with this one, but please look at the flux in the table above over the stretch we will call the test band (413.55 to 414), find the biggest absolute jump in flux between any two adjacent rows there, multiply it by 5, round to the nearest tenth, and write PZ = 2.2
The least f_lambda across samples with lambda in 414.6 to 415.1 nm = 3.223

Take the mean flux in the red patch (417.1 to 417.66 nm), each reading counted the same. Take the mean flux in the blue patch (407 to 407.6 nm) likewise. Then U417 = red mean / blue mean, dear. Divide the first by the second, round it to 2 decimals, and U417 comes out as 1.02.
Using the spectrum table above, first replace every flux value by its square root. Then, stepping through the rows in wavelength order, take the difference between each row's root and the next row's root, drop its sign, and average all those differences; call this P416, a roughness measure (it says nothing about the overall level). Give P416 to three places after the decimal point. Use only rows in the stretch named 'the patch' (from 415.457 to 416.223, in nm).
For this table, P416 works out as 0.074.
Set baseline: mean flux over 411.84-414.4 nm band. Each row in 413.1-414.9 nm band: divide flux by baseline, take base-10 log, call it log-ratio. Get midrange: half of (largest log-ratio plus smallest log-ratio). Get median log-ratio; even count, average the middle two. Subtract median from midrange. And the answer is -0.016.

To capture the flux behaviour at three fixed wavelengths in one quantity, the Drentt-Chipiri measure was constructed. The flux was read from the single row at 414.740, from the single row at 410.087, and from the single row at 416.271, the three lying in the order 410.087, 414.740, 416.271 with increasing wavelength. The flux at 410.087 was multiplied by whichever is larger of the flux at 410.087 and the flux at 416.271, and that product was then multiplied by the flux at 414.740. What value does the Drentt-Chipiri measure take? 31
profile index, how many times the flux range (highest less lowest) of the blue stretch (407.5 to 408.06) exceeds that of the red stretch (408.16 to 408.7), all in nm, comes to 1.0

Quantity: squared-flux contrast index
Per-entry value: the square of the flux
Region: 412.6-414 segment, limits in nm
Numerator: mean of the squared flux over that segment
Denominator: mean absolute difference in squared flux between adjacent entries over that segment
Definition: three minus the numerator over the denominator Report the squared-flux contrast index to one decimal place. -2.5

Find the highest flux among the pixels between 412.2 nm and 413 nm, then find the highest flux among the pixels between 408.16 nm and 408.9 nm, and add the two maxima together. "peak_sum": 8.14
